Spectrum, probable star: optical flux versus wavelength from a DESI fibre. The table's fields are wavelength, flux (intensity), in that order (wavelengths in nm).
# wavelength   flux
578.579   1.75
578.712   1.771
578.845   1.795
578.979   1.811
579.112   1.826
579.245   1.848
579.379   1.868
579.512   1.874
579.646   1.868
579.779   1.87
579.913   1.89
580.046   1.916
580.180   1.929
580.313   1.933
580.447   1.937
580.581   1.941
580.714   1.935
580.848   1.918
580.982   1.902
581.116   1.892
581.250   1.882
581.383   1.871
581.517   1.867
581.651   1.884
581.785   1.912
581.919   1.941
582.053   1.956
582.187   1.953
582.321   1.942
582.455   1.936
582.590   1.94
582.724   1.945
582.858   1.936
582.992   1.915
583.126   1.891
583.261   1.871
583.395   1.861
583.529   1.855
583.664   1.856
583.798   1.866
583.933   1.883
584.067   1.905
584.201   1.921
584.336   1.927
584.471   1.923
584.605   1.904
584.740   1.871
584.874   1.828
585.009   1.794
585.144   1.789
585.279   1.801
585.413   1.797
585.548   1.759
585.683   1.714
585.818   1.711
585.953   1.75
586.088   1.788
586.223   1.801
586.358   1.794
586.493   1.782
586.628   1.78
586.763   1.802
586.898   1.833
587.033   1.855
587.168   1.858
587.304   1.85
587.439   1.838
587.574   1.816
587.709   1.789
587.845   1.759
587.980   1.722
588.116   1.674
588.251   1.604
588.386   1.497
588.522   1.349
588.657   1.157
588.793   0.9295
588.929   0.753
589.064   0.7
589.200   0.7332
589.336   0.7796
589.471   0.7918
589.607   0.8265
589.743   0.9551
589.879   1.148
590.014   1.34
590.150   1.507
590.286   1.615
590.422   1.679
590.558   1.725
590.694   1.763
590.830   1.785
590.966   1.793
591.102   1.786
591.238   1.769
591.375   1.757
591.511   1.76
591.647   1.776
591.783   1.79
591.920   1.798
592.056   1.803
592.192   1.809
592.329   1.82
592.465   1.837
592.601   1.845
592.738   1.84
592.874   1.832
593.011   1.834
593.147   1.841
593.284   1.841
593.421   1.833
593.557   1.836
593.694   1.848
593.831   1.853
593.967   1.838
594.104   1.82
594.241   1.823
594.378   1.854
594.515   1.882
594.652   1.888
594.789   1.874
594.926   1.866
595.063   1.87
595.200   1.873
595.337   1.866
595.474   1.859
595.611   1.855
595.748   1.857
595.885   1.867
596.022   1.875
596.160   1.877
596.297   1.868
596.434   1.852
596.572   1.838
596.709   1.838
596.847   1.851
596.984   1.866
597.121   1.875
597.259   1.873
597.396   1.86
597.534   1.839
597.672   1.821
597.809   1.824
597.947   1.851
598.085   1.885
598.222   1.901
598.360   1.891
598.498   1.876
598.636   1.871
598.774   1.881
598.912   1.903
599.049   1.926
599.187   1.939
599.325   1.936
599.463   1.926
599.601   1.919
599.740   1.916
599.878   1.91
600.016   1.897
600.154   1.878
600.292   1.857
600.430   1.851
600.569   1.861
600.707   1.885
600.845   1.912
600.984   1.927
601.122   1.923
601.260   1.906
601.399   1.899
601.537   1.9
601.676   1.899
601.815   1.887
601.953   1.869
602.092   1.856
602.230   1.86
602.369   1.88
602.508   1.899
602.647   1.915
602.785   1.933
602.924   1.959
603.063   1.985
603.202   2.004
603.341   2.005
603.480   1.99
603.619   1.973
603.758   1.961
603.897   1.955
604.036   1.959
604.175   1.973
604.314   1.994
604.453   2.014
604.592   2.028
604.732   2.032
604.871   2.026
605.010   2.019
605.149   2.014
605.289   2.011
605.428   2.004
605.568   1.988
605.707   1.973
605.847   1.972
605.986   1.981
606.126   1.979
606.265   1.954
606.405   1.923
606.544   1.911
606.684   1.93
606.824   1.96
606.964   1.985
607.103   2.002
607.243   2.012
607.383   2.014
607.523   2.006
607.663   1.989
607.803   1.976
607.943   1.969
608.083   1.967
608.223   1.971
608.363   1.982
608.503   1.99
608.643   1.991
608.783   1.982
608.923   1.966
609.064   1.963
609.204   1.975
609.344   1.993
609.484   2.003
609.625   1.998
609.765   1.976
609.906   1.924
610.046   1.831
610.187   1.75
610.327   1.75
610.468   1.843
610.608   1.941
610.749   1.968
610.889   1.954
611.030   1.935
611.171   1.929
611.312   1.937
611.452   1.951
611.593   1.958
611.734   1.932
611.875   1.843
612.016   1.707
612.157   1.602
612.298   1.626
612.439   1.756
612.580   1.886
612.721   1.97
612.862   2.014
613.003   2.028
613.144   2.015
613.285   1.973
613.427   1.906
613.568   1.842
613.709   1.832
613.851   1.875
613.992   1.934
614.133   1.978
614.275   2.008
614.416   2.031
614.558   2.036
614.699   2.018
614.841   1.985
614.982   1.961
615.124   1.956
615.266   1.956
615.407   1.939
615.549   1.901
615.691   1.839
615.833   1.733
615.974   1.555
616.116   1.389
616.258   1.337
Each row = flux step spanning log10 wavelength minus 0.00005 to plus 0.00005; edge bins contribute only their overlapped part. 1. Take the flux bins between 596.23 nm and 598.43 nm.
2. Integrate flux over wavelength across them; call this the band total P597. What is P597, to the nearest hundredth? 4.09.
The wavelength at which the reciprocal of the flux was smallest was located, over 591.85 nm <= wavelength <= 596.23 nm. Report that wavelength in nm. 594.652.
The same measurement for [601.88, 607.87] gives 604.732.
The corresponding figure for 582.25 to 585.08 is 582.724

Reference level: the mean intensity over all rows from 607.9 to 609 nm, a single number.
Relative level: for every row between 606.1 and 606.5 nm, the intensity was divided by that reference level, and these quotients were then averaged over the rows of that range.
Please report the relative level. 0.99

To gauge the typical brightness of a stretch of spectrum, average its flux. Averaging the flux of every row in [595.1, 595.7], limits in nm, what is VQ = 1.86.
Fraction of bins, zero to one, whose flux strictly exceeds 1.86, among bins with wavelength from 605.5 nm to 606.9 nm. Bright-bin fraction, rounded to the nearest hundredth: 1.00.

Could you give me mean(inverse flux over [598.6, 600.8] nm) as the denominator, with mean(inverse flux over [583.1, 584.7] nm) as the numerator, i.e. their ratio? 1.00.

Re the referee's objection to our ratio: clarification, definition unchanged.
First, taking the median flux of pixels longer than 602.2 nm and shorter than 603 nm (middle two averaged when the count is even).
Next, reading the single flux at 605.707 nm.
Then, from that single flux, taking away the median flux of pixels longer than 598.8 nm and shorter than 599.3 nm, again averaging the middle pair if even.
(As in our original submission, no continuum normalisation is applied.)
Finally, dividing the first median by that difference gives 41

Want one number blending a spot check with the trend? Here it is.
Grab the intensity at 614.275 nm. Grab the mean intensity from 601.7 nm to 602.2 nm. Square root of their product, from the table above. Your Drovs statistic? 1.94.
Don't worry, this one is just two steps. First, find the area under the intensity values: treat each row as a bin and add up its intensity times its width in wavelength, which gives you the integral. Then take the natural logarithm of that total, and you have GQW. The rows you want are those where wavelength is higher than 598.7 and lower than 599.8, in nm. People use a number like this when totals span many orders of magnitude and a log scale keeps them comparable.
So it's 0.75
